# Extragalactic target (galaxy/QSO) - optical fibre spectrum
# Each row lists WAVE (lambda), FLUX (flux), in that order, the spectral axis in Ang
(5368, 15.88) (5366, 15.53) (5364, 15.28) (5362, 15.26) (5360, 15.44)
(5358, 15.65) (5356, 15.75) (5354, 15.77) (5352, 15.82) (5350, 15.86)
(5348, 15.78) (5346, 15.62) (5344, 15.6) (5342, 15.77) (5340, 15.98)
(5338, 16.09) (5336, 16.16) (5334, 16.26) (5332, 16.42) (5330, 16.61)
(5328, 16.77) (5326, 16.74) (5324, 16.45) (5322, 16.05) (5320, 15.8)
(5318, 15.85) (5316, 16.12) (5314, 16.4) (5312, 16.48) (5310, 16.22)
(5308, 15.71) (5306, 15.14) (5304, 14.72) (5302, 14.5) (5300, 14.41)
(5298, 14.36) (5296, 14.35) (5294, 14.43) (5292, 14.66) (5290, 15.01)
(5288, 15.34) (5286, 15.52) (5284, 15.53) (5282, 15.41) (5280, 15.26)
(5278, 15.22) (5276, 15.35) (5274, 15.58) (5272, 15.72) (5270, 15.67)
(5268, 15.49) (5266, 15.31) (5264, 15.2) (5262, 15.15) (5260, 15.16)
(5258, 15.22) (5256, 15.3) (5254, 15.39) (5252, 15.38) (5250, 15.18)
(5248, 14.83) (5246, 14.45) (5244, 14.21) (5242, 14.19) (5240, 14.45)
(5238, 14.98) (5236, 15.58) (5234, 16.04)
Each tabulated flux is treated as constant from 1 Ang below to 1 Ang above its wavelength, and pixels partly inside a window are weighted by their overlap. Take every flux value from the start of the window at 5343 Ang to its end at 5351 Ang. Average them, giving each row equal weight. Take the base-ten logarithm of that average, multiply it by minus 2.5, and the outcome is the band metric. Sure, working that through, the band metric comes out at -2.99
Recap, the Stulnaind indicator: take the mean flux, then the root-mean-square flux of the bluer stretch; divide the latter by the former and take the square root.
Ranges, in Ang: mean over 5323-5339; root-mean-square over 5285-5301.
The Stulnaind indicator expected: 0.948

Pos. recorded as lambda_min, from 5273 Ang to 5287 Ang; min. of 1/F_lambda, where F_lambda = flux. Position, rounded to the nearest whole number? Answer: 5274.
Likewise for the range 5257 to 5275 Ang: 5272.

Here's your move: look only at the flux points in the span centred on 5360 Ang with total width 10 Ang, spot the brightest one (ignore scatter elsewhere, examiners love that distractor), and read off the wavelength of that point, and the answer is 5356 Ang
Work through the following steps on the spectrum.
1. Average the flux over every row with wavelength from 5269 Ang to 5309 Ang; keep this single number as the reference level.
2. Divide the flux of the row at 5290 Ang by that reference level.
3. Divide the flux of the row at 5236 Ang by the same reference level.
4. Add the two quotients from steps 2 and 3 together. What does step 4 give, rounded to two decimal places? 2.03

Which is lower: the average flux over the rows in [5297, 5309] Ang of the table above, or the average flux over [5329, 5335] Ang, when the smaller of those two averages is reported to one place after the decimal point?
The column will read 14.8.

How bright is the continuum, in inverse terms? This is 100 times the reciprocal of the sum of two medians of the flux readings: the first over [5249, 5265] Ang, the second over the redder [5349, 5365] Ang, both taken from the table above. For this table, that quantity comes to 3.24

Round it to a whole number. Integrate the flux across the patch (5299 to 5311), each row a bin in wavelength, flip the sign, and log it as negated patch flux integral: -181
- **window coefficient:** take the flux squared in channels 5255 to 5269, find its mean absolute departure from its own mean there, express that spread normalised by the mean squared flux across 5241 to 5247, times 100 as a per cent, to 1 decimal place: 1.4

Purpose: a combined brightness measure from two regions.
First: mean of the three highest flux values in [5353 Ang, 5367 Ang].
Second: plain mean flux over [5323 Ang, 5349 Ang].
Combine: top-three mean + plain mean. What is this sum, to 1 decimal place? 31.9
